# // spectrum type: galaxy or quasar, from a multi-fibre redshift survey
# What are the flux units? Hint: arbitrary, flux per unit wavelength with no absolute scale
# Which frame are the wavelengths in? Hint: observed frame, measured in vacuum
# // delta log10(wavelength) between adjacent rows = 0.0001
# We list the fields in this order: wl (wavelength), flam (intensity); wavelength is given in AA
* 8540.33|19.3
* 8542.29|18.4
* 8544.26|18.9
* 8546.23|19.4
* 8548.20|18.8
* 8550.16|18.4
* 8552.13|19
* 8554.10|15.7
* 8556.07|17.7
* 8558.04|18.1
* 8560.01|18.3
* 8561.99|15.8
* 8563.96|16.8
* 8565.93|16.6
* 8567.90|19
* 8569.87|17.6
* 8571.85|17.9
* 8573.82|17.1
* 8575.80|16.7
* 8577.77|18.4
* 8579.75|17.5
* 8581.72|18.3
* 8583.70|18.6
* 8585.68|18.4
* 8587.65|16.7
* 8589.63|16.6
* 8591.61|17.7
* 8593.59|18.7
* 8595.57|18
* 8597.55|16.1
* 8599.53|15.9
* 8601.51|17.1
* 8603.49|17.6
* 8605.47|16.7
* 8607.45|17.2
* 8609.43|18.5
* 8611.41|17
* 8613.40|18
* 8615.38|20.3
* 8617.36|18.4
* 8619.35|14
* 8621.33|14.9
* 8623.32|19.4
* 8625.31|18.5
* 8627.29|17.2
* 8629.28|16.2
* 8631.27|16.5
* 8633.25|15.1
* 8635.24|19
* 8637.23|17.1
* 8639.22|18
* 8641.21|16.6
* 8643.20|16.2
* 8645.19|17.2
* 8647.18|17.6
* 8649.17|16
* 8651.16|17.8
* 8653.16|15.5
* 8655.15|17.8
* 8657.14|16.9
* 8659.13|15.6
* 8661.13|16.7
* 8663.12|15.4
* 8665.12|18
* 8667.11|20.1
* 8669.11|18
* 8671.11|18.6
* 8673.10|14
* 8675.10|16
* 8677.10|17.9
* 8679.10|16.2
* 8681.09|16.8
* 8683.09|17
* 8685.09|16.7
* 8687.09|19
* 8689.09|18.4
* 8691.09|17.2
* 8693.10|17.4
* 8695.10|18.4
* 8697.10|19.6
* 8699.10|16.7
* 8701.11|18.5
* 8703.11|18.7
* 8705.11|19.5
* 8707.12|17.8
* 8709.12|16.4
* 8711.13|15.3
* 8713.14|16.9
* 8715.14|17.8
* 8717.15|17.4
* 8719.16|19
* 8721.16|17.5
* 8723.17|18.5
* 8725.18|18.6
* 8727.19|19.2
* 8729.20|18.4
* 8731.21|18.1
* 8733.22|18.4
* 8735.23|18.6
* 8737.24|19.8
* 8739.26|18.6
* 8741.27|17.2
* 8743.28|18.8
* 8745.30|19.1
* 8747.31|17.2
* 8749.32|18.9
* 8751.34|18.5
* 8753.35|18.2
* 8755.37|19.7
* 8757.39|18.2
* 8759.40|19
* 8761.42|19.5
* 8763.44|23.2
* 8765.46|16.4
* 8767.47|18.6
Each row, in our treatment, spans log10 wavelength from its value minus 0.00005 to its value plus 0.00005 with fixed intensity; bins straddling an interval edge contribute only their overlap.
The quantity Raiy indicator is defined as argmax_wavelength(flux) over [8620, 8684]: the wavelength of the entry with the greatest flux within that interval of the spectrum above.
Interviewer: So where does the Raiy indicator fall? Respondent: 8667.11 AA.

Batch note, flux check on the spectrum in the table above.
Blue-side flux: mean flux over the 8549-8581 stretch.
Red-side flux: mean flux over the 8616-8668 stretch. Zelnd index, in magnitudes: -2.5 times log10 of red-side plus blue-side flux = -3.85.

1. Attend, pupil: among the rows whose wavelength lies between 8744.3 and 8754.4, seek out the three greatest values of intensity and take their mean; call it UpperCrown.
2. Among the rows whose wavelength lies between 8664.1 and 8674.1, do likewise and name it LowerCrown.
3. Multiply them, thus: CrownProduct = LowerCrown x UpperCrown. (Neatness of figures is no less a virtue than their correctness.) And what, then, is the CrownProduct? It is 356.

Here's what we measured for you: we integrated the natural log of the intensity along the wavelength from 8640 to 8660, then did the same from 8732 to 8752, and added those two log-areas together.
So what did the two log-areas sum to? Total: 115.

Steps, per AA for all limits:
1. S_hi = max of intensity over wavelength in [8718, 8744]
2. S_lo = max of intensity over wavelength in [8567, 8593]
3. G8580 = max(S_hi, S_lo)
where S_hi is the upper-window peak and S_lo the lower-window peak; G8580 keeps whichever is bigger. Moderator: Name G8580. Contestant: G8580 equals 19.8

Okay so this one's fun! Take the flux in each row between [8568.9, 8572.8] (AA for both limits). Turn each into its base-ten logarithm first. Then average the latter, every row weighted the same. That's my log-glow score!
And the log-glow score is 1.25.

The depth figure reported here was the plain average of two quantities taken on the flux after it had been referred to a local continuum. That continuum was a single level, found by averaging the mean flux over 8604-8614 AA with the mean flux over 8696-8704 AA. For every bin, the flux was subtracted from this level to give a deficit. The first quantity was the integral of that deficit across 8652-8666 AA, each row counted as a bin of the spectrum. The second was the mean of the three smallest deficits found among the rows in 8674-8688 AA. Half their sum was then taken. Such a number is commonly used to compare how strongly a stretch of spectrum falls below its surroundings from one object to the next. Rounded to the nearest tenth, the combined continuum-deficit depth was 9.5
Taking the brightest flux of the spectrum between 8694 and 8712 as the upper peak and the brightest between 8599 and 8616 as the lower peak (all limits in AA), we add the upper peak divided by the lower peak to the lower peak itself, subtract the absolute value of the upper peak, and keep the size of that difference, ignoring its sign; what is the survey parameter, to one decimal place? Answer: 1.7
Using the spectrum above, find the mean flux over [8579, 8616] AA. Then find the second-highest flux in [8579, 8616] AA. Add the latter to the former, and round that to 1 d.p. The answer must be 36.3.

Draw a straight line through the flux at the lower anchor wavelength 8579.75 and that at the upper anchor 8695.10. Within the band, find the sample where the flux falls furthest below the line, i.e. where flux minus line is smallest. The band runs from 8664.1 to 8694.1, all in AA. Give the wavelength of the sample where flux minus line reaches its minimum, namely 8673.10 AA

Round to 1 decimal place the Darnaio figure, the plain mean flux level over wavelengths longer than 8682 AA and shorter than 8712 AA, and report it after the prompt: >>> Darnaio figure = 17.8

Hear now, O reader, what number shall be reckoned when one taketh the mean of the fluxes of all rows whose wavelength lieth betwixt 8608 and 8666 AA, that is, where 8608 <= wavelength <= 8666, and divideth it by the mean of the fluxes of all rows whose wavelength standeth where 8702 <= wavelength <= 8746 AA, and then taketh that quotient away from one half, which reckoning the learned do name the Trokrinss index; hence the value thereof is -0.44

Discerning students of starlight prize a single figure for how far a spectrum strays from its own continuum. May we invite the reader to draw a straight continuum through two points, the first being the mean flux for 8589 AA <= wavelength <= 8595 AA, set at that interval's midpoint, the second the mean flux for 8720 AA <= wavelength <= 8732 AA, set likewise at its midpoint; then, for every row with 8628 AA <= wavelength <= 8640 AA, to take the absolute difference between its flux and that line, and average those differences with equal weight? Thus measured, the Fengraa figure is 1.3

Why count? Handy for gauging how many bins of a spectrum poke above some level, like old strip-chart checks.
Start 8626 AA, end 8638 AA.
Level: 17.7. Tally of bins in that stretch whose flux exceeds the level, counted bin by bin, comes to 1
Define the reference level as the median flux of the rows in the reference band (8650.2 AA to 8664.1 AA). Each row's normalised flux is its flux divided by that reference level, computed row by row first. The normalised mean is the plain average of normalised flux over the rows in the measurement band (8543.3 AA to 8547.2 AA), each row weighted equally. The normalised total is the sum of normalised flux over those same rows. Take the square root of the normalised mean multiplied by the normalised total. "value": 1.62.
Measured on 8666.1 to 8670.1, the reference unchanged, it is 1.61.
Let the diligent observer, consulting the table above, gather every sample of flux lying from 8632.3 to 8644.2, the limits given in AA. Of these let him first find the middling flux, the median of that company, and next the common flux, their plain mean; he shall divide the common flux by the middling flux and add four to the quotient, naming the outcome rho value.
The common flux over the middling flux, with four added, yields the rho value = 5.009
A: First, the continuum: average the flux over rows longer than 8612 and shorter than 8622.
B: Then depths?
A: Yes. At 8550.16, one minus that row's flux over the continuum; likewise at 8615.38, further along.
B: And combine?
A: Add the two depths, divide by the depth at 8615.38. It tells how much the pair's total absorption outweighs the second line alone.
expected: 1.4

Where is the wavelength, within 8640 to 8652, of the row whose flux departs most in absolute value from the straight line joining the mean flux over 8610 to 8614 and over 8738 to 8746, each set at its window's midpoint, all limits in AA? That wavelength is 8649.17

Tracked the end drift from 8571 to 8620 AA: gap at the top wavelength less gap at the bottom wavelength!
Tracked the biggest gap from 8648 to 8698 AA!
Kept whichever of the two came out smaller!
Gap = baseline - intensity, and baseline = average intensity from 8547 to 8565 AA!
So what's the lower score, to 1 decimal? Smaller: 3.6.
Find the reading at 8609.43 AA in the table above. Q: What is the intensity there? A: 18.5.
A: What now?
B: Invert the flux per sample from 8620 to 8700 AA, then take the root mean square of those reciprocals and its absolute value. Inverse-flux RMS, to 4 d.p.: 0.0588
